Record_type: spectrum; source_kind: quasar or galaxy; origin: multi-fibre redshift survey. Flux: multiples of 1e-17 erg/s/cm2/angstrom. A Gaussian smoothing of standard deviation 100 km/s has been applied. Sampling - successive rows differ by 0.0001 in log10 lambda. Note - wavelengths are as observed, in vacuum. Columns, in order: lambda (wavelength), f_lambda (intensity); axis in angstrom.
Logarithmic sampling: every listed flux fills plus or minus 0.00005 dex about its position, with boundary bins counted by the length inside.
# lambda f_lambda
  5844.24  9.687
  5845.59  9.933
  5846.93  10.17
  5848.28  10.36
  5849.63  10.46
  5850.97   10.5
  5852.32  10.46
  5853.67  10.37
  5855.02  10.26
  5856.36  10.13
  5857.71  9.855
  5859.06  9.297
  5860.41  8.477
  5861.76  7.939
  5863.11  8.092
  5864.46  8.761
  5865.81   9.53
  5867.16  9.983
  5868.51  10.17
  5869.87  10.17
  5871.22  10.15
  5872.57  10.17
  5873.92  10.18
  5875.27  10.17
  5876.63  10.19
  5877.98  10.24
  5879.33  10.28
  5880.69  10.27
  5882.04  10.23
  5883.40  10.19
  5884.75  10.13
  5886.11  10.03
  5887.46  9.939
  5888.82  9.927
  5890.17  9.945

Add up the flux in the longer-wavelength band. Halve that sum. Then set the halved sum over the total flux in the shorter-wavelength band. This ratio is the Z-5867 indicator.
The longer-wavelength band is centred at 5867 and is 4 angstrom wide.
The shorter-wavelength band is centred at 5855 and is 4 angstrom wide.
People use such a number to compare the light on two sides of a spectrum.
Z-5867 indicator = 0.48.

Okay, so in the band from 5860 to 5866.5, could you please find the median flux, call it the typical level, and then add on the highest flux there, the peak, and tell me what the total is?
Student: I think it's 18.0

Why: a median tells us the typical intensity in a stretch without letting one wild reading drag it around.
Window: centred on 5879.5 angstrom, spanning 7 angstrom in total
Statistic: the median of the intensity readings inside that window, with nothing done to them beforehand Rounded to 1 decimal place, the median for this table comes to 10.2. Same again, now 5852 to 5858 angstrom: 10.3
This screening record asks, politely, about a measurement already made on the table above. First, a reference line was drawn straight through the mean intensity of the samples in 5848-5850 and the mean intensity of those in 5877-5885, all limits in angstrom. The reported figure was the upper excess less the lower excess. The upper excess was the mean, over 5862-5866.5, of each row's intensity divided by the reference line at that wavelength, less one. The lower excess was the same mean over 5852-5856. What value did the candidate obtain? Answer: -0.15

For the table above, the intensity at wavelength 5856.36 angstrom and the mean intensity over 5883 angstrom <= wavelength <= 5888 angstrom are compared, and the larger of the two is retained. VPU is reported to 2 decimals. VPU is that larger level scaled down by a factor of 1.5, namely 6.75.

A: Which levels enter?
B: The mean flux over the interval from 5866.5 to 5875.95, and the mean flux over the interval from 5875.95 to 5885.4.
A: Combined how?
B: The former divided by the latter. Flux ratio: 0.99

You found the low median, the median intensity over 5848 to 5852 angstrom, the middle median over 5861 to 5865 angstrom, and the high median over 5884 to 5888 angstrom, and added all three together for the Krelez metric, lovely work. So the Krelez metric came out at 28.6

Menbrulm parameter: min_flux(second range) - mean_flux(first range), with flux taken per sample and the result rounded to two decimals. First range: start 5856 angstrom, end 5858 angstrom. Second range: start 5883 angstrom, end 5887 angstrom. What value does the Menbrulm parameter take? 0.04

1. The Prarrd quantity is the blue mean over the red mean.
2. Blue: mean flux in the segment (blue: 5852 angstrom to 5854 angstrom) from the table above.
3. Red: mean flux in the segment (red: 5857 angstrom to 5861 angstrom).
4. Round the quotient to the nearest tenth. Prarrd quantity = 1.1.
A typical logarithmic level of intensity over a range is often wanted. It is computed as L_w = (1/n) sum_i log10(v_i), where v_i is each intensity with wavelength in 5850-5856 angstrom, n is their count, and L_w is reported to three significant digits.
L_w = 1.02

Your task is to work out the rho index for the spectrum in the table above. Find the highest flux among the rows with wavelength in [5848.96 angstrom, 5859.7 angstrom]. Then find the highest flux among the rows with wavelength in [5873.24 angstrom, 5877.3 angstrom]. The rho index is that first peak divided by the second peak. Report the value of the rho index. 1.03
